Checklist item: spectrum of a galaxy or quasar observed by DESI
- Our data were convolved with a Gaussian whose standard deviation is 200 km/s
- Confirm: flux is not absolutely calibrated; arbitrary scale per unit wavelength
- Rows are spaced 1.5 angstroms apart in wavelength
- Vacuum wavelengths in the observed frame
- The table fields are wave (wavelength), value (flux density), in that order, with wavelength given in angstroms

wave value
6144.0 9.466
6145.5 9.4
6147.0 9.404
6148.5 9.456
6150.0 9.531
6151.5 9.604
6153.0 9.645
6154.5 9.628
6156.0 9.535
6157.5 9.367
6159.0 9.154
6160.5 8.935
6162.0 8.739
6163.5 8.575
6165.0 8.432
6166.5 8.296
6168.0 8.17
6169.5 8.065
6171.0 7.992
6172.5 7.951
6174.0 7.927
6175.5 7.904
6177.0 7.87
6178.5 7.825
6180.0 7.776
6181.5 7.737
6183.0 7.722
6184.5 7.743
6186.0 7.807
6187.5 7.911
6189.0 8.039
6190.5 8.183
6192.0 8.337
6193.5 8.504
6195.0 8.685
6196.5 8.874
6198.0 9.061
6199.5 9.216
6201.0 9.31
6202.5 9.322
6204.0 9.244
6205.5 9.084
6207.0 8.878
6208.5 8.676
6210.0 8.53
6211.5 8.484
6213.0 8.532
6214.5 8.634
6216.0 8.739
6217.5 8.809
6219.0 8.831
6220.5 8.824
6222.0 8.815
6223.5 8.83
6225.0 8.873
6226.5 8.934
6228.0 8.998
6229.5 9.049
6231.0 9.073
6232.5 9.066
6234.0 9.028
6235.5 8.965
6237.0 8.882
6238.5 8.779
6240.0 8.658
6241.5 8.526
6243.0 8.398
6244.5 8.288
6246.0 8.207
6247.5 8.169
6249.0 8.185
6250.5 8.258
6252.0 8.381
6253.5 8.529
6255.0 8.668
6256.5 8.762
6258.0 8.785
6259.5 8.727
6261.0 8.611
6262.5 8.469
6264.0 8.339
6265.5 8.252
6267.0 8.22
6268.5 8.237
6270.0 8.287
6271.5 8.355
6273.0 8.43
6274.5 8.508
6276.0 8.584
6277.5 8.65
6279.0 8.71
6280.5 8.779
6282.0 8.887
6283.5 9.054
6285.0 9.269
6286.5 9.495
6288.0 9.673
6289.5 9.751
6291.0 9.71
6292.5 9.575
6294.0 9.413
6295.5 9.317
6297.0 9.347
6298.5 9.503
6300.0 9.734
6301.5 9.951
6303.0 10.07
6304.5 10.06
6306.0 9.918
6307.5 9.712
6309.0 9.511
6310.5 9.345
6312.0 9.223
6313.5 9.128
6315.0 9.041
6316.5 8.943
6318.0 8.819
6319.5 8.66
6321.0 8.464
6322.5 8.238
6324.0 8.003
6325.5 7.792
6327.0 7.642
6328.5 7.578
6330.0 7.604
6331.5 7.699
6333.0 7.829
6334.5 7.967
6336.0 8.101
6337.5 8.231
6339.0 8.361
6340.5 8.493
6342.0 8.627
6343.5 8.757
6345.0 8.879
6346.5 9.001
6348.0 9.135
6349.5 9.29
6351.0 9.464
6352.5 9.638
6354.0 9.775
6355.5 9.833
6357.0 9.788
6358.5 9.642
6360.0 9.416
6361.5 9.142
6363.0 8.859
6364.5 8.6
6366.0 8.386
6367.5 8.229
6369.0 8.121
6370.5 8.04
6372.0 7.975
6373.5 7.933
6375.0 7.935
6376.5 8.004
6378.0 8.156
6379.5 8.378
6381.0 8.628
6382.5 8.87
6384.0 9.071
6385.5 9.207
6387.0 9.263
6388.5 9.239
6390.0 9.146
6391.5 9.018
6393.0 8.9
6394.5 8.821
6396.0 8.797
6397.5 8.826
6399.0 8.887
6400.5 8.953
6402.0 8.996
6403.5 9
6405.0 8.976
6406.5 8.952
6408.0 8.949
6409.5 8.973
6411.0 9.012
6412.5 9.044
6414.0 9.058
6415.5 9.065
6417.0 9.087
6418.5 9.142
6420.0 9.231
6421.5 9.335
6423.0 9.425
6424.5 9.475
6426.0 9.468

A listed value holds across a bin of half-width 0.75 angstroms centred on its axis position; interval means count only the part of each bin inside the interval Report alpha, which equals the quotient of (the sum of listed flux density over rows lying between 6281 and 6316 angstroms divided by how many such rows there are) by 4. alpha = 2.38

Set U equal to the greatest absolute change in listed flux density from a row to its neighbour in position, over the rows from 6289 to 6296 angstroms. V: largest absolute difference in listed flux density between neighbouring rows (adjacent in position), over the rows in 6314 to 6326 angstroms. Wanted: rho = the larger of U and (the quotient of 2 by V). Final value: 8.5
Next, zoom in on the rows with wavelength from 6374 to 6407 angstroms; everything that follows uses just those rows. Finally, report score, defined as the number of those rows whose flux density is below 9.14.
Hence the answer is 18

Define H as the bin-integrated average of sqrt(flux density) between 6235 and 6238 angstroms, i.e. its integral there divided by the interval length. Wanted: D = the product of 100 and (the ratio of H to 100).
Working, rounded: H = 2.98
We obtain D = 2.98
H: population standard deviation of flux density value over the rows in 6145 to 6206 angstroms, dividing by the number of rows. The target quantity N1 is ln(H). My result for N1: -0.40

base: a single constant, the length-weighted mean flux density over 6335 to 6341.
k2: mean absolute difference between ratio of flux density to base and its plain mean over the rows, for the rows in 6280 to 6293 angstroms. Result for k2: 0.038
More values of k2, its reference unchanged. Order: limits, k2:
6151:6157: 0.004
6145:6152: 0.009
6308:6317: 0.019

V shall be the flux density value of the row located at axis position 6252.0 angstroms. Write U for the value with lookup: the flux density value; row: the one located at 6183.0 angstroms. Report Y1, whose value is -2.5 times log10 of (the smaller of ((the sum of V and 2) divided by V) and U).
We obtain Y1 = -0.232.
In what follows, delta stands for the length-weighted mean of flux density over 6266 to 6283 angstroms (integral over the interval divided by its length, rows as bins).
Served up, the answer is 8.52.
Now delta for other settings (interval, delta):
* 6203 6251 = 8.73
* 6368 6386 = 8.35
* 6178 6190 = 7.83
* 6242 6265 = 8.45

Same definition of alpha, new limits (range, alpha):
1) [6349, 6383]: 2.20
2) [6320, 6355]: 2.11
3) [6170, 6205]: 2.08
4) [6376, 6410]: 2.22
